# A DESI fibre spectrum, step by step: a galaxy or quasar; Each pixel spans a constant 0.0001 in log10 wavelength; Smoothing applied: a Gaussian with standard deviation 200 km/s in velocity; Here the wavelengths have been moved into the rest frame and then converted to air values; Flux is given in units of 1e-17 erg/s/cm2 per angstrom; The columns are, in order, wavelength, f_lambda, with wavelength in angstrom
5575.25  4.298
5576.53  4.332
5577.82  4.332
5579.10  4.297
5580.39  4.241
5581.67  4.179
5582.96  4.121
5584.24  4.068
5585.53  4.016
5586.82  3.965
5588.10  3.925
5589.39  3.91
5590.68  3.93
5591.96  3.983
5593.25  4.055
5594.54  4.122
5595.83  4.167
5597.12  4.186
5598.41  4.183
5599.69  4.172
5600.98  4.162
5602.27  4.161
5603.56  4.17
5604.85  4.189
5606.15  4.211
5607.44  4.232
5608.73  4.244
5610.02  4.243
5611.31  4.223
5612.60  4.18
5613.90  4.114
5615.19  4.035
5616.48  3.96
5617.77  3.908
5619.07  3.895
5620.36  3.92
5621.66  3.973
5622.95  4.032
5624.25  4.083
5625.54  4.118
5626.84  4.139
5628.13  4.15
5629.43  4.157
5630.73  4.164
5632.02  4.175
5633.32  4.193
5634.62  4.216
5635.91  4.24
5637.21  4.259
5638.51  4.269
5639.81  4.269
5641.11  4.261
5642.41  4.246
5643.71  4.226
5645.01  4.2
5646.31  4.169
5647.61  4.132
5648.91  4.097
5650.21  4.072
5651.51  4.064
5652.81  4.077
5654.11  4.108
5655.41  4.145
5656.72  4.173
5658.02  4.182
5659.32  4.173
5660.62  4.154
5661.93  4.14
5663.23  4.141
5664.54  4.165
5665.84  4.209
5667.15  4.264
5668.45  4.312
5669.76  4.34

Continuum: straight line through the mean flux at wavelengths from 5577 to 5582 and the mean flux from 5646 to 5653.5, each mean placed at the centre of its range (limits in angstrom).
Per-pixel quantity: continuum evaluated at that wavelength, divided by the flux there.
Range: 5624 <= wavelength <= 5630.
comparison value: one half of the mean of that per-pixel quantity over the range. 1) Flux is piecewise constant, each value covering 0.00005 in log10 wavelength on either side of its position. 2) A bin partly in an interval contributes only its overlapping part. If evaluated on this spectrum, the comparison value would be 0.503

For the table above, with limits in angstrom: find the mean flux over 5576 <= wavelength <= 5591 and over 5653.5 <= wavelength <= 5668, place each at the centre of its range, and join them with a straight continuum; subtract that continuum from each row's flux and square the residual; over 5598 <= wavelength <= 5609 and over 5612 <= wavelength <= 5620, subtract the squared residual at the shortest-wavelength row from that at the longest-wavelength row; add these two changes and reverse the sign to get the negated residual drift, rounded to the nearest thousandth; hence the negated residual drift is -0.066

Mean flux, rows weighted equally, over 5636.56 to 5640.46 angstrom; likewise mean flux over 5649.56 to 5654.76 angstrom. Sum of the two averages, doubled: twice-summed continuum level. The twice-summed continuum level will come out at 16.69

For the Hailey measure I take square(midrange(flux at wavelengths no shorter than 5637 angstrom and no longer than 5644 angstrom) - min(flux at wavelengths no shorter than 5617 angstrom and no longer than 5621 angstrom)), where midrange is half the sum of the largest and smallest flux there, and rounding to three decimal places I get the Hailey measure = 0.124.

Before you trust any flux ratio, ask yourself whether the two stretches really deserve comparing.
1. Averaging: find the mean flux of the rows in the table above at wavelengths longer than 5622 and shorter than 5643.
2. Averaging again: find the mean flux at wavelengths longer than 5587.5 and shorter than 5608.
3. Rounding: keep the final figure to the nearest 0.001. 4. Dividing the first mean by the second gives 1.018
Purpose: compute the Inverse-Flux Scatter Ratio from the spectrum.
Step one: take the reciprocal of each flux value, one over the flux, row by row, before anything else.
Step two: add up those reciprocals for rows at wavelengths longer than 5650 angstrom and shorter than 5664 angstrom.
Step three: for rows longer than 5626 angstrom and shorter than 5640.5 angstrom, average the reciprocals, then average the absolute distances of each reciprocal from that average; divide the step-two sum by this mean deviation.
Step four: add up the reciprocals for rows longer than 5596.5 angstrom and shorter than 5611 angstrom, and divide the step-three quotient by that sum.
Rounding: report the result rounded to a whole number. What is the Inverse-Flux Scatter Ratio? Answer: 414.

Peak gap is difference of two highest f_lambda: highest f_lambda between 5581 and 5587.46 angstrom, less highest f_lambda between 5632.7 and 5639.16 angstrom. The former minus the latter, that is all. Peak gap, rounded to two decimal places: -0.09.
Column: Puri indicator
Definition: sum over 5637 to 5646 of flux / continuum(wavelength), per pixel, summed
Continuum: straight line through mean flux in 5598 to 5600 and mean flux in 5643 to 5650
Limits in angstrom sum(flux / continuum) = 7.14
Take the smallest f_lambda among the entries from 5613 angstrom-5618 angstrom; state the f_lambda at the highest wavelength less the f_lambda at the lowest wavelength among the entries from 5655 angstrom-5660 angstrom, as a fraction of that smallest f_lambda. 0.007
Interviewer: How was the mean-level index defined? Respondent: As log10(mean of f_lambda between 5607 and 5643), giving 0.617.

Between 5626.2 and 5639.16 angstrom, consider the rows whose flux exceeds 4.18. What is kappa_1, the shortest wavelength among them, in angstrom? 5633.32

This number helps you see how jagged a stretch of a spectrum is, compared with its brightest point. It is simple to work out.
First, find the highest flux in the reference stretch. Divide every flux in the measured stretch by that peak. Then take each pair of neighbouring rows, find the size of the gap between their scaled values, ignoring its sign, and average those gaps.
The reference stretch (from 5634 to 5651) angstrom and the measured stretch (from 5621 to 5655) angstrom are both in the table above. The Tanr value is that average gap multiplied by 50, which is 0.255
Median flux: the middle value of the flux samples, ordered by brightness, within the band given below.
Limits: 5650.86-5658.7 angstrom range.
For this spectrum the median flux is 4.13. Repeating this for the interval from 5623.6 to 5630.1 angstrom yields 4.14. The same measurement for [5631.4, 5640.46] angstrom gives 4.24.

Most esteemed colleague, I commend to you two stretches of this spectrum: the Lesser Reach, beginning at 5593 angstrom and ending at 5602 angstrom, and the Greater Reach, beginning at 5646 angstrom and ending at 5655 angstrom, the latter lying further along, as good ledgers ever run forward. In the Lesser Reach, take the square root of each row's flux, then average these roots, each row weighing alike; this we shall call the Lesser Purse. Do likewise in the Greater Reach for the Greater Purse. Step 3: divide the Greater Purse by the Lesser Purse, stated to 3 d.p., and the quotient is 0.994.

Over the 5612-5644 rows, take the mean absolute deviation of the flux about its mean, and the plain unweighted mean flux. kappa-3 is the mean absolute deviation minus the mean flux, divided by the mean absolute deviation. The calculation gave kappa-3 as -41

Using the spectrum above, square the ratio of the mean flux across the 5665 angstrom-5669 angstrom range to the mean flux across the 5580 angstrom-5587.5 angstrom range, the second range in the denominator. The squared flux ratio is 1.08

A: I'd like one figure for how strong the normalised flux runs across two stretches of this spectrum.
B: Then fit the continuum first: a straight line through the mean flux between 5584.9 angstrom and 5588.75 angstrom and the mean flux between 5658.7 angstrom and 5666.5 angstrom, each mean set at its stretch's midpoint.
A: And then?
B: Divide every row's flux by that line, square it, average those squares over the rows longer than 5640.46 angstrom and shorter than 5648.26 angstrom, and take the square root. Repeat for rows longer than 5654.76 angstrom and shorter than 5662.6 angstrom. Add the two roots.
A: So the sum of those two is 2.02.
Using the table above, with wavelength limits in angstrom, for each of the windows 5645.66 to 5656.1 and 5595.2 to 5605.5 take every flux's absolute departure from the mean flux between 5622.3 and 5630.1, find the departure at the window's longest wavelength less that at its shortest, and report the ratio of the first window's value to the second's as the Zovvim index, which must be -1.1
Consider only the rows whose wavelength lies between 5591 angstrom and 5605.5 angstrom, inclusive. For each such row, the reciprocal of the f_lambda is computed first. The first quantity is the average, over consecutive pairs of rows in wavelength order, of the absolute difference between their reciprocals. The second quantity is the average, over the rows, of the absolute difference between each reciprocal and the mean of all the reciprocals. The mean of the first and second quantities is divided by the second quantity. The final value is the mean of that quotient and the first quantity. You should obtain 0.385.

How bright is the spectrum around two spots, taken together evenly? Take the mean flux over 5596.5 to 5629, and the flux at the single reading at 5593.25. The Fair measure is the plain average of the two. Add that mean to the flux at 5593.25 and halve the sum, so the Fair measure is 4.09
